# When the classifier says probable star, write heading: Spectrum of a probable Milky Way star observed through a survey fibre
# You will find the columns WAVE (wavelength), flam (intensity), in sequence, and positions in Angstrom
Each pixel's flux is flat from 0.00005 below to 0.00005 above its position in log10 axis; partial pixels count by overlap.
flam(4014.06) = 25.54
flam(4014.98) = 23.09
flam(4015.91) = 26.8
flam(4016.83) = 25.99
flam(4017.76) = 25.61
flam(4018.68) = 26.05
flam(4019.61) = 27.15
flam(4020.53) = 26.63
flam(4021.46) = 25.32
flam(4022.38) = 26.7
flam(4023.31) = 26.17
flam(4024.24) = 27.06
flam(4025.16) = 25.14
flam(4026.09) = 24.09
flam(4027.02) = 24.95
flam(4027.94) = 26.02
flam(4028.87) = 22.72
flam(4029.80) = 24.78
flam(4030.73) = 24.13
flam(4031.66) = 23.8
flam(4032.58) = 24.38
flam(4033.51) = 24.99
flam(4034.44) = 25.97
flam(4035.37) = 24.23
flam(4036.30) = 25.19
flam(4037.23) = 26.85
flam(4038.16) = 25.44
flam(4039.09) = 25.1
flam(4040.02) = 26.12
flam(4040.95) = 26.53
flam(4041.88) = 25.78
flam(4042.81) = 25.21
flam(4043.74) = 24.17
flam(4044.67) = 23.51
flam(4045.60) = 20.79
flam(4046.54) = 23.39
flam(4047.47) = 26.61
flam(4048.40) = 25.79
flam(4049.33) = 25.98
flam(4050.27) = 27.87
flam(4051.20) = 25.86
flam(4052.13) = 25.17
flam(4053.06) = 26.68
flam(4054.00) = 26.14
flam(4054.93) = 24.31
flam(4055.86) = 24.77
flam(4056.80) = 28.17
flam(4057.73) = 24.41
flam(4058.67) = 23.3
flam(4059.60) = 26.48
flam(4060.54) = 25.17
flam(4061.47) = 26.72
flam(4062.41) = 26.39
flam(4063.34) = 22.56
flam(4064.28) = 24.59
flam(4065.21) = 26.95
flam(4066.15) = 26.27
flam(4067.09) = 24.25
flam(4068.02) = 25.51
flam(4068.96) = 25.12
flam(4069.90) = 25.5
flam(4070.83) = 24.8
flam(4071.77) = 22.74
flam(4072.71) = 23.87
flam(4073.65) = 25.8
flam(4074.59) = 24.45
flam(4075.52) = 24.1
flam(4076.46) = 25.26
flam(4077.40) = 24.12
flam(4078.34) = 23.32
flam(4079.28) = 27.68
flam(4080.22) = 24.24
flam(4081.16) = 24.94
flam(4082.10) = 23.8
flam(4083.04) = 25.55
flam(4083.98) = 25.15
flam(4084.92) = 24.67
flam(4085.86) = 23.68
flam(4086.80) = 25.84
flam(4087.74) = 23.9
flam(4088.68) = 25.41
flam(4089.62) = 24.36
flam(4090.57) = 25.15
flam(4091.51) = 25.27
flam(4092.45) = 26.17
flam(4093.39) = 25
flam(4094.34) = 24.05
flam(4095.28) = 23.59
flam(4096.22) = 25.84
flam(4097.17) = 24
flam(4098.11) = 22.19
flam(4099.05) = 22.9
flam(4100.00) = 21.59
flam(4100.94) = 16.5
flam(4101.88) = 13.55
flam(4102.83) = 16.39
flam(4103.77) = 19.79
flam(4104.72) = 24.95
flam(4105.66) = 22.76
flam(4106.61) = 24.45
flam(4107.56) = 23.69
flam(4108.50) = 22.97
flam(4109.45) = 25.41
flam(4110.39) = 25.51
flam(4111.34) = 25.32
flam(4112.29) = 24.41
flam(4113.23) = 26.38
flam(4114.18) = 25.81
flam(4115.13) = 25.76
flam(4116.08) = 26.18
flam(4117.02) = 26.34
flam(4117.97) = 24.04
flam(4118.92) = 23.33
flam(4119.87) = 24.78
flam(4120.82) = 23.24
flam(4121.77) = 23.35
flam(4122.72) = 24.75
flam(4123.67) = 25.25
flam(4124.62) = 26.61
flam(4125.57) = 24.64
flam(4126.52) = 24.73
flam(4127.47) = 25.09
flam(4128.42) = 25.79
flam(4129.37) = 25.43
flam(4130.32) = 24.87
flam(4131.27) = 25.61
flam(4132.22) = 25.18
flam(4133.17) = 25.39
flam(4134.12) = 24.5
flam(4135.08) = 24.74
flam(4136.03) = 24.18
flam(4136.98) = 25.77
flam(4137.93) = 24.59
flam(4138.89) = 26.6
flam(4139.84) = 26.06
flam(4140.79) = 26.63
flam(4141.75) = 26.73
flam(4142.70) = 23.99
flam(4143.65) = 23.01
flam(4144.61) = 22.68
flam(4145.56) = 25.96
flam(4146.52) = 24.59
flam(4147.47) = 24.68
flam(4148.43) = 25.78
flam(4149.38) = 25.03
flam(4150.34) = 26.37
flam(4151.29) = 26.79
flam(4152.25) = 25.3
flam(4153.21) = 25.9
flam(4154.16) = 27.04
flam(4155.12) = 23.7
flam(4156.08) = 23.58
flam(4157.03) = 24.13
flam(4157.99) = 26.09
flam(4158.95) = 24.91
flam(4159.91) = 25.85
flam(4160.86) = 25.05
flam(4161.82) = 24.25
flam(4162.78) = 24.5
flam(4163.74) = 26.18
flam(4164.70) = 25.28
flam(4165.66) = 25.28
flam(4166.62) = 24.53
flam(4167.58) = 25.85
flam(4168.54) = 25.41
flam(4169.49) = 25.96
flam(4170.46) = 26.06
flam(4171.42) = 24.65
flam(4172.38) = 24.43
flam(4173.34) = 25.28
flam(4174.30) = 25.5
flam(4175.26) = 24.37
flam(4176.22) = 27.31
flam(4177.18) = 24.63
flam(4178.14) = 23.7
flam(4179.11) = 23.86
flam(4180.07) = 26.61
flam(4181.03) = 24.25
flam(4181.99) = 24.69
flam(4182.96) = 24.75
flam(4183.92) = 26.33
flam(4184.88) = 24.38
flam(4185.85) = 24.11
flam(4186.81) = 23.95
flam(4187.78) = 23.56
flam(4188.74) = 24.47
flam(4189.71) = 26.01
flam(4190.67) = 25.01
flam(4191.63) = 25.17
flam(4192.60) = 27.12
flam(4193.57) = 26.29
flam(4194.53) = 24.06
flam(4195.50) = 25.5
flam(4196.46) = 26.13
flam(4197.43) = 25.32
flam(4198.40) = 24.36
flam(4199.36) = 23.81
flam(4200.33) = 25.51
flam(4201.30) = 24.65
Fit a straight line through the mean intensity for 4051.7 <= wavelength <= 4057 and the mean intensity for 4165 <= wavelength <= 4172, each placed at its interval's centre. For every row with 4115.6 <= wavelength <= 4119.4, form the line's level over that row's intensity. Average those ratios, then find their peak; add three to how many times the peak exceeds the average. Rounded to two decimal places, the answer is 4.07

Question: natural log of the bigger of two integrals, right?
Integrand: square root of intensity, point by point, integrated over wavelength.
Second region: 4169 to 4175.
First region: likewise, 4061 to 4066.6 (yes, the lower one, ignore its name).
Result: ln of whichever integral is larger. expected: 3.4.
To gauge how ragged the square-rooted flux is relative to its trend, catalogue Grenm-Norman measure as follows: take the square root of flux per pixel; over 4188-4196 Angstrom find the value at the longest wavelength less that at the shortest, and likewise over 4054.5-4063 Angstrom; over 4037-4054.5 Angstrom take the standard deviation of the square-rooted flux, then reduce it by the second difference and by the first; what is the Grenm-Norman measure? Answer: -0.15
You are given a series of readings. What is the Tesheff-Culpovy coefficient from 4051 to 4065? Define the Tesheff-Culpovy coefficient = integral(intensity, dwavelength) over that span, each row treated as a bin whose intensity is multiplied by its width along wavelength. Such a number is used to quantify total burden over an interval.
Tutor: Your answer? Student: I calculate 356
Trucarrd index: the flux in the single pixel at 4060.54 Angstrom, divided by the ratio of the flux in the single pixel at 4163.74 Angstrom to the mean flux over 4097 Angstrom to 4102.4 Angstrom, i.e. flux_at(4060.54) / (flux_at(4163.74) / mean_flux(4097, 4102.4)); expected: 19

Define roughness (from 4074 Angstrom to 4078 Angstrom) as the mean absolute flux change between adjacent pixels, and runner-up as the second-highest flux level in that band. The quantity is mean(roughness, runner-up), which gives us 12.7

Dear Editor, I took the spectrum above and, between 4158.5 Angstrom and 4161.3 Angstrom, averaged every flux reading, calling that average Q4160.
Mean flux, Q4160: 25.3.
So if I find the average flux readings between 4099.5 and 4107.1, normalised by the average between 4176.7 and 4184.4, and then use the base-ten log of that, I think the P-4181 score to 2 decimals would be -0.09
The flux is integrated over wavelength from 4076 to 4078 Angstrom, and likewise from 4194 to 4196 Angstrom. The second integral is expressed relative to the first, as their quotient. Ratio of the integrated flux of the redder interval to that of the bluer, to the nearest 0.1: 1.0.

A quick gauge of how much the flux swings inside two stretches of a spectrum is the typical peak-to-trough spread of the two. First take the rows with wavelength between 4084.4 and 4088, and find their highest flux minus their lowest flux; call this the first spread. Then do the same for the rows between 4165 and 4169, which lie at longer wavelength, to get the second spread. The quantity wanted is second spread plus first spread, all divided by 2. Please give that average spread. 1.7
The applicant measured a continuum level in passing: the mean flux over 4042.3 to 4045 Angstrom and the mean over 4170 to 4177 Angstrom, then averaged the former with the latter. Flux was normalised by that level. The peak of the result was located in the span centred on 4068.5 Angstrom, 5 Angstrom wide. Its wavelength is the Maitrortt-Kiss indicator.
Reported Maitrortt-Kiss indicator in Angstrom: 4066.15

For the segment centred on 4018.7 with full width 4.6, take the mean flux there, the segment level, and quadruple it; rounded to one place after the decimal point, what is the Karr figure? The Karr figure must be 105.1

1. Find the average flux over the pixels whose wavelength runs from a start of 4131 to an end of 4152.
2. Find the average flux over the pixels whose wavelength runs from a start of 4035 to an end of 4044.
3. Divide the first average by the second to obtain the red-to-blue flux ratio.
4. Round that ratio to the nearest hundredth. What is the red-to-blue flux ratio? 0.99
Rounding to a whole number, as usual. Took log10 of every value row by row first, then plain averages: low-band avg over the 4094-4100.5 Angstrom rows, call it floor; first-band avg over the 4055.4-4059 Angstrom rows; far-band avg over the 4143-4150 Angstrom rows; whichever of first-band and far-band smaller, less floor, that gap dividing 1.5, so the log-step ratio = 76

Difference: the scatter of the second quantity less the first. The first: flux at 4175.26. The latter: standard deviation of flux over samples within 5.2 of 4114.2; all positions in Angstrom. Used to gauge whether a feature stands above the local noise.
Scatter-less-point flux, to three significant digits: -23.4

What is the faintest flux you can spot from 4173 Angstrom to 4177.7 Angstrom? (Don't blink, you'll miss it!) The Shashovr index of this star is 24.37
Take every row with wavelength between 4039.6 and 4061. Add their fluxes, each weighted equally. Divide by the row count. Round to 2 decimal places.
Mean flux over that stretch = 25.31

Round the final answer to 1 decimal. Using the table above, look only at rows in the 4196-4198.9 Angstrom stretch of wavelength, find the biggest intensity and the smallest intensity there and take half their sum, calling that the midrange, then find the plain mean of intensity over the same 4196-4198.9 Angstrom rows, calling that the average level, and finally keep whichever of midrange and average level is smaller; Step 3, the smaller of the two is 25.2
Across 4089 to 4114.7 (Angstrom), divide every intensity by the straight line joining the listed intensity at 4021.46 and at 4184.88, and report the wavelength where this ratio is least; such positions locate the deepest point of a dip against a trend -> 4101.88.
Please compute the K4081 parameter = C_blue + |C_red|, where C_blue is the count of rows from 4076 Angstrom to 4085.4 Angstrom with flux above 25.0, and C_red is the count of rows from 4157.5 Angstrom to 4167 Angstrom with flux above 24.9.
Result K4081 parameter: 11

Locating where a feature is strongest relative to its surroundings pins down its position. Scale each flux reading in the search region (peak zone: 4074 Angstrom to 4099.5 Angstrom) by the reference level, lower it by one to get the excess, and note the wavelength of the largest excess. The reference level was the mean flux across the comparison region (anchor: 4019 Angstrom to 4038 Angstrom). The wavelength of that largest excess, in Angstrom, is 4079.28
